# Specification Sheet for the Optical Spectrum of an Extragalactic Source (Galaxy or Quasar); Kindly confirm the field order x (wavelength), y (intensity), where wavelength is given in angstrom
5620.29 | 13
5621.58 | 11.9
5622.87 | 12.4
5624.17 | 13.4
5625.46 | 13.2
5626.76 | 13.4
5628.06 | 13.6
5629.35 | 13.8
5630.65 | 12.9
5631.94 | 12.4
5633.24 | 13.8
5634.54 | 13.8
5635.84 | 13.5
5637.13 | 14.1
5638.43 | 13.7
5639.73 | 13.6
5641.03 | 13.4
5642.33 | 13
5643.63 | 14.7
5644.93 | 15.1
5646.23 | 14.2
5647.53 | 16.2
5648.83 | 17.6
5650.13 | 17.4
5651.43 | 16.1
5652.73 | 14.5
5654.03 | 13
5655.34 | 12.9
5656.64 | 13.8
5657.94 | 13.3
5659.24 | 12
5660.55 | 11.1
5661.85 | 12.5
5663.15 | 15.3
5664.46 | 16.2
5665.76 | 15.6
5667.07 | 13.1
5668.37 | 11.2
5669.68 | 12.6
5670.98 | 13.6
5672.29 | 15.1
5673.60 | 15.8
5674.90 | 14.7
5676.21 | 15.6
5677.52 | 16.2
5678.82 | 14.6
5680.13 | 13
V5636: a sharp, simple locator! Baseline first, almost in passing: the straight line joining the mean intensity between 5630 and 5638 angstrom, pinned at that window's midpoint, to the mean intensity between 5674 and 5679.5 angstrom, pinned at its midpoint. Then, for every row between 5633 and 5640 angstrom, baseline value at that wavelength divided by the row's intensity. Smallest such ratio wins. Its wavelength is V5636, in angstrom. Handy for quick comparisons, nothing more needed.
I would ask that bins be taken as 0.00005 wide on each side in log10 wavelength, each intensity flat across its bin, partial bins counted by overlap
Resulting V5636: 5637.13 angstrom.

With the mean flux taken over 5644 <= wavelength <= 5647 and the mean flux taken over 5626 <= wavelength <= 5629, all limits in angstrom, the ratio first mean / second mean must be 1.09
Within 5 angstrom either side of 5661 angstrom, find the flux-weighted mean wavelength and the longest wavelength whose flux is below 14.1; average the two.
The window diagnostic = 5661.6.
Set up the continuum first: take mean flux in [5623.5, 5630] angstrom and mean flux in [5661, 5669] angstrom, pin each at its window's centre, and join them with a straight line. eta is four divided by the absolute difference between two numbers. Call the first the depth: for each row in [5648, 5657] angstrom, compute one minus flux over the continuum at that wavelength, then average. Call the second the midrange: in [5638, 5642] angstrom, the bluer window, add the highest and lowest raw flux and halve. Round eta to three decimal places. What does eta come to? 0.293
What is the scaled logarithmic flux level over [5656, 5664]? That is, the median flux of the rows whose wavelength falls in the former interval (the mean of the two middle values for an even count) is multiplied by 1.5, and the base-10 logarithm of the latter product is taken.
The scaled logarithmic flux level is 1.29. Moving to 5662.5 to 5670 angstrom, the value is 1.33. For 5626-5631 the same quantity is 1.31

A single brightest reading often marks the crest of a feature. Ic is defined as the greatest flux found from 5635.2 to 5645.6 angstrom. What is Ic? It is 15.1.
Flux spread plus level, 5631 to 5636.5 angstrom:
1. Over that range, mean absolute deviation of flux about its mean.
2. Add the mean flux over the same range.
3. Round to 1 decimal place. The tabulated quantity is 13.9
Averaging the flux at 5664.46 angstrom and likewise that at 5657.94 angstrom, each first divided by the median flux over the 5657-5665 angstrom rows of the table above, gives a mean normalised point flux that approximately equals 1.14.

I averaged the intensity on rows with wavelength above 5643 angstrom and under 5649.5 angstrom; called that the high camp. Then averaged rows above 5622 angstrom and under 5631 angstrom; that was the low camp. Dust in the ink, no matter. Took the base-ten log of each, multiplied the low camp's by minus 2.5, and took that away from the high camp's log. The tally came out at 4.00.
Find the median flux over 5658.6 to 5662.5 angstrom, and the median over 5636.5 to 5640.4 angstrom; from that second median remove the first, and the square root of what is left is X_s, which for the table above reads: 1.3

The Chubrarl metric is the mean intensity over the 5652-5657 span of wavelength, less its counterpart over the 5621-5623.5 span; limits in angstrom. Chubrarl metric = 1.4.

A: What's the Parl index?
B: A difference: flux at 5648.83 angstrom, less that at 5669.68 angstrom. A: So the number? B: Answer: 5.0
